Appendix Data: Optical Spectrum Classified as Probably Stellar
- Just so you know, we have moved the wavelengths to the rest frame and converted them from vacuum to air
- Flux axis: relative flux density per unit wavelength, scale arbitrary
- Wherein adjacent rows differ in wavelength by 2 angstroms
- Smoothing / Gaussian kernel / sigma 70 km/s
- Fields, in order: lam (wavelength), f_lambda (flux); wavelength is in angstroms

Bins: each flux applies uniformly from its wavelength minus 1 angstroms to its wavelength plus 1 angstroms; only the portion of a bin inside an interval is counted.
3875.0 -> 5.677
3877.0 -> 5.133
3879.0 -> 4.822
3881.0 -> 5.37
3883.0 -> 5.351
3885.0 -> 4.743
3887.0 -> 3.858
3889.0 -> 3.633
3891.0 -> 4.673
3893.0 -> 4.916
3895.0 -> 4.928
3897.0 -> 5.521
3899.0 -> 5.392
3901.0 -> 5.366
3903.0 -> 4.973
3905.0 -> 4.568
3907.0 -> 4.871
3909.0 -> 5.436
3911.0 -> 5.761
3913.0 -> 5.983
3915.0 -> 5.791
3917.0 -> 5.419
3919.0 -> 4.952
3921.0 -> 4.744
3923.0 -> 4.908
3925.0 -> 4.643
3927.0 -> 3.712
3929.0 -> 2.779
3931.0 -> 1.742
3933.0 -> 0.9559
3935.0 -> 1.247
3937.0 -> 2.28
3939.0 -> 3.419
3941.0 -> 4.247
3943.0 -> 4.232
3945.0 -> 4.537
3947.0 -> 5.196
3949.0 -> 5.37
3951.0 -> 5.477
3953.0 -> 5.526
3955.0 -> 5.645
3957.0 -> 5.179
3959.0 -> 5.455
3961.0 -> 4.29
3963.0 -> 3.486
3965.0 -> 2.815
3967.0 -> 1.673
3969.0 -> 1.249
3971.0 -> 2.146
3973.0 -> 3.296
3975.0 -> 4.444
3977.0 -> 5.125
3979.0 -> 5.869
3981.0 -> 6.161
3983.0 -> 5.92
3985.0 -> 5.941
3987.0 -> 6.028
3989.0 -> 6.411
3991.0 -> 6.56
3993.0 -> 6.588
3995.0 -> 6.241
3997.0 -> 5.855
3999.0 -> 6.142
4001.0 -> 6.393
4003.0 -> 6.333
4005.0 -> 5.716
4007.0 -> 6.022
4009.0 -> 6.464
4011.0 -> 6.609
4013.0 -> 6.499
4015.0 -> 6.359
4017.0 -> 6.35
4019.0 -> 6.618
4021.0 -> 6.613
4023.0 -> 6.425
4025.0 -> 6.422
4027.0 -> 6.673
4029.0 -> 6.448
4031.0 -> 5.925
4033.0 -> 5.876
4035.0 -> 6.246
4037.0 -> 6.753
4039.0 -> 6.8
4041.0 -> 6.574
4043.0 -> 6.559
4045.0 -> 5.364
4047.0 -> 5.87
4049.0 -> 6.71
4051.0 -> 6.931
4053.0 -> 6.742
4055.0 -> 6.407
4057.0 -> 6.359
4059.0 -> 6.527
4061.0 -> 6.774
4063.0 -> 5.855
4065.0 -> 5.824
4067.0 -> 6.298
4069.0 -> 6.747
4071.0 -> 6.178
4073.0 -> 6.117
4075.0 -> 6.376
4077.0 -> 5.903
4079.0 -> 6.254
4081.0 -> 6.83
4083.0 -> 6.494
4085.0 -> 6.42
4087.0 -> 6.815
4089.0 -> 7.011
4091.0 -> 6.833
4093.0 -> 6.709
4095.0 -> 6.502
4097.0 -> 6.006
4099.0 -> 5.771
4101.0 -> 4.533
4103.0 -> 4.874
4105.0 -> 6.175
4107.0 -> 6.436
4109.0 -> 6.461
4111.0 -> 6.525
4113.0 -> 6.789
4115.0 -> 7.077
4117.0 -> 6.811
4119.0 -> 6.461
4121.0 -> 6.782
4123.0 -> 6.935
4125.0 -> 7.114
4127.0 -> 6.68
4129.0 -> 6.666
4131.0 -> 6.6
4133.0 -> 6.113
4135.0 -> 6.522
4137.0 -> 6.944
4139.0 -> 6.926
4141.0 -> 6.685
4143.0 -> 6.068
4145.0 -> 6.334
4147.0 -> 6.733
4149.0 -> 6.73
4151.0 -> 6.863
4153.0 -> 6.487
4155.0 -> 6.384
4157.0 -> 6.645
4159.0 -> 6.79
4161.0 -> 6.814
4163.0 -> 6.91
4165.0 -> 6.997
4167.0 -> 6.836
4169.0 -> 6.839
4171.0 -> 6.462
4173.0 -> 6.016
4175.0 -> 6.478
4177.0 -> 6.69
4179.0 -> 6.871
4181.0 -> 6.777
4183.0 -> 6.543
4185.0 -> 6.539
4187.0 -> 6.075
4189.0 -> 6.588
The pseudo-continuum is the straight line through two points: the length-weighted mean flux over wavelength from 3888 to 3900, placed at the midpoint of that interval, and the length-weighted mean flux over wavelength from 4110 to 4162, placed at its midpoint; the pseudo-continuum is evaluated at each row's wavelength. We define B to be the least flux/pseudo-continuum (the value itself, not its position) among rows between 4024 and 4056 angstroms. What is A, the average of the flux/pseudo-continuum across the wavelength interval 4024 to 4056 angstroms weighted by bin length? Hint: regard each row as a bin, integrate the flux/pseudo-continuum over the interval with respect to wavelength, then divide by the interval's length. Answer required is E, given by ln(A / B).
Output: 0.18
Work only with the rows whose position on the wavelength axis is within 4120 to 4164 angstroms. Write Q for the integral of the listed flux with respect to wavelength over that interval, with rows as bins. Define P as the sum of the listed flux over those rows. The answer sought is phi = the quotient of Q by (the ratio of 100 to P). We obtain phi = 431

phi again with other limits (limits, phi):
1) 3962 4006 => 244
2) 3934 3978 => 149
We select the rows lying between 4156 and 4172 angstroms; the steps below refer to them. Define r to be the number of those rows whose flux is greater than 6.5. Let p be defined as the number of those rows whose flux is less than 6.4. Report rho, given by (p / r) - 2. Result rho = -2.00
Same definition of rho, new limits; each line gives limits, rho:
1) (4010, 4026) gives -1.33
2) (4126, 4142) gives -1.86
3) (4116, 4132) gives -2.00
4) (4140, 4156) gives -1.25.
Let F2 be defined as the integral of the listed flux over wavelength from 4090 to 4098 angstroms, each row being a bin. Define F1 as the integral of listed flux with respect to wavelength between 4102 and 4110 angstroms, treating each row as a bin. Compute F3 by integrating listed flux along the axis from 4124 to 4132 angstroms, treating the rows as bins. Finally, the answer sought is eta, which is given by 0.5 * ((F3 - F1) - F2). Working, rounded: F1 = 48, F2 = 52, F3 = 54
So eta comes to -22.9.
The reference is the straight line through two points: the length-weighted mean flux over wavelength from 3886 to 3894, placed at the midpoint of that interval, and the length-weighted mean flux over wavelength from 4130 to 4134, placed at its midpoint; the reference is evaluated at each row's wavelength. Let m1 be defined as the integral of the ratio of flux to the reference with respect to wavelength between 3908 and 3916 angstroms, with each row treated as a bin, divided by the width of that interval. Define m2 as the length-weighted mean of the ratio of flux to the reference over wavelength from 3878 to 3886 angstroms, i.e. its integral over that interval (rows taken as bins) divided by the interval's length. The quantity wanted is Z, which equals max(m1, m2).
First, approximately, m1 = 1.29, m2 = 1.21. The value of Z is 1.29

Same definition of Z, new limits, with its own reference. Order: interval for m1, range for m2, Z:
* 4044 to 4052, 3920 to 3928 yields 1.10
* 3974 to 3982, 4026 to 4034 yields 1.14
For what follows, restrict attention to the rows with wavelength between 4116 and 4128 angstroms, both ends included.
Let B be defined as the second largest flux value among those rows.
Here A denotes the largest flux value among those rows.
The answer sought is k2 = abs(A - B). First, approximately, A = 7.114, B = 6.935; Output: 0.18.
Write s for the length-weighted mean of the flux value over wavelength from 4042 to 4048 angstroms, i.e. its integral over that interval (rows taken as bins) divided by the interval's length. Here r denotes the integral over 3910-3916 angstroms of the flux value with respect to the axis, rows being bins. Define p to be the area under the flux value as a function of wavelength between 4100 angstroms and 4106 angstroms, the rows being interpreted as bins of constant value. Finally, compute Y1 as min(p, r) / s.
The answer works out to 5.3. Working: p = 31.2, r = 35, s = 5.9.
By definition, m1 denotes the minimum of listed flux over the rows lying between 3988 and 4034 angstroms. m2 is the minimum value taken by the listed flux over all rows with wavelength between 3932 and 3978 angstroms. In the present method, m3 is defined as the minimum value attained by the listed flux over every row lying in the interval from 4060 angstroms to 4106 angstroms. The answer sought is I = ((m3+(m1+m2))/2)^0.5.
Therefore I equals 2.37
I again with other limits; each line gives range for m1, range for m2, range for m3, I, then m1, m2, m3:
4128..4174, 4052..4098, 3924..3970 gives 2.53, 6.016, 5.824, 0.9559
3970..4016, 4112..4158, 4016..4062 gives 2.61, 2.146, 6.068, 5.364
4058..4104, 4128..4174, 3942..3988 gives 2.43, 4.533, 6.016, 1.249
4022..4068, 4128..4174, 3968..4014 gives 2.51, 5.364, 6.016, 1.249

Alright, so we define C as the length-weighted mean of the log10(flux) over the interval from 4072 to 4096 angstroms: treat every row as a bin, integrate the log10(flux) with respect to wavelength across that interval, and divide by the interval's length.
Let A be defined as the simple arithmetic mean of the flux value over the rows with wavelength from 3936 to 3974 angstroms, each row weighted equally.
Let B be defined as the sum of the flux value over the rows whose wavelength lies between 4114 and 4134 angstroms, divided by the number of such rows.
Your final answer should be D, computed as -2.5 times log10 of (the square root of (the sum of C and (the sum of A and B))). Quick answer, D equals -1.33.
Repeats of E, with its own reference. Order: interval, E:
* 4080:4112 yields 0.33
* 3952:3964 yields 0.35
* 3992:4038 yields 0.10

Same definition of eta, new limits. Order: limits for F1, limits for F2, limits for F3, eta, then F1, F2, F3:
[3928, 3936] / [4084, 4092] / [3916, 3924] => -13.8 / 13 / 54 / 40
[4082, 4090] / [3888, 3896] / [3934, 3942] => -33.7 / 53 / 36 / 22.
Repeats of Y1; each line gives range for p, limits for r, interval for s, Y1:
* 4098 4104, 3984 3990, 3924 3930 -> 8.2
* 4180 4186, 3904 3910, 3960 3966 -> 8.4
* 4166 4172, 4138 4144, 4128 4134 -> 6.1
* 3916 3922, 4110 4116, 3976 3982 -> 5.3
